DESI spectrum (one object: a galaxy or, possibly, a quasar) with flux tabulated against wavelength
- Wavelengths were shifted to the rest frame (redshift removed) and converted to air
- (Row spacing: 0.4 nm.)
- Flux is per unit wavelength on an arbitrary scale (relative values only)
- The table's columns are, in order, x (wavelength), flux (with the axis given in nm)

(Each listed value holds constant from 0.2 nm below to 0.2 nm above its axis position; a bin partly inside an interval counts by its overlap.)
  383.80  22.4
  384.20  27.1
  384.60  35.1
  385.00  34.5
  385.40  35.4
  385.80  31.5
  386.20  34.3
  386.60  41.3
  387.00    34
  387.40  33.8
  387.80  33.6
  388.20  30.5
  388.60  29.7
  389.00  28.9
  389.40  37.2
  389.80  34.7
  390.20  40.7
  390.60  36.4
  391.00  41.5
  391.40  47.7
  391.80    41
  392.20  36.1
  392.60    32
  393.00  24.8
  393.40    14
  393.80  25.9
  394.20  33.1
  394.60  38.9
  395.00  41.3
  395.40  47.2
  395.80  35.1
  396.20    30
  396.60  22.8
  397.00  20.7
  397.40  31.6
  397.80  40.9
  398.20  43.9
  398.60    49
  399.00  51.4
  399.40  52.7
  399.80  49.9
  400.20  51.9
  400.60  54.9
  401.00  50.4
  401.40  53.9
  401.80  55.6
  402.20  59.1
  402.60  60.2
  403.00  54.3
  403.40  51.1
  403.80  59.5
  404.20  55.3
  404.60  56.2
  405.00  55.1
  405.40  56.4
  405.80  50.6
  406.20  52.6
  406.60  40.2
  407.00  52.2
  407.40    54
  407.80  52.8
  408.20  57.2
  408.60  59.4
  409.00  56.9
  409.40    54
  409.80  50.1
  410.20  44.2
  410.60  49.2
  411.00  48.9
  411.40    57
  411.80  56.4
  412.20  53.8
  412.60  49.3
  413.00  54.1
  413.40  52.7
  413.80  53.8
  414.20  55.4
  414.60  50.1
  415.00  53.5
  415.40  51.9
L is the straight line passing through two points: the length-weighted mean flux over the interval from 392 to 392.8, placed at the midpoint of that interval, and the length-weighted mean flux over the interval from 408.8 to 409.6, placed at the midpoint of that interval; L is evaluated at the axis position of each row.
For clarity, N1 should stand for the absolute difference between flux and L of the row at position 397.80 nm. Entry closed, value 0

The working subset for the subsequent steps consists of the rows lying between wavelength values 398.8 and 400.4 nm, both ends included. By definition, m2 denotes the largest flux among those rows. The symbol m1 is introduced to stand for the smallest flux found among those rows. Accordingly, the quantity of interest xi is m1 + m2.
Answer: 103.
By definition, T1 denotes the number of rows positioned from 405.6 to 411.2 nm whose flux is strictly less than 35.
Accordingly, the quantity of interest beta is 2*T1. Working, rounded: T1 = 0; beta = 0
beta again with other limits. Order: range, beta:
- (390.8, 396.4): 12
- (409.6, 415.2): 0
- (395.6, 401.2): 8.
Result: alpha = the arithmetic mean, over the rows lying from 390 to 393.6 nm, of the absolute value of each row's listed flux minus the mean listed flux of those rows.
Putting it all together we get 7.5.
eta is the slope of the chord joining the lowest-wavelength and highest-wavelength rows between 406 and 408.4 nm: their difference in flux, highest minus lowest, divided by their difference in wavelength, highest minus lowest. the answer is 2.3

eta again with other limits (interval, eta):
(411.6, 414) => -1.3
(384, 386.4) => 3.6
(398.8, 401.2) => -0.5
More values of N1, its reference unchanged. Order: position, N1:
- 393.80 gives 10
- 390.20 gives 9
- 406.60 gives 12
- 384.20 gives 3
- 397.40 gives 9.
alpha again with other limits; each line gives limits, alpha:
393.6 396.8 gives 6.3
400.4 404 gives 2.8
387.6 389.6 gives 2.7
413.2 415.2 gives 1.4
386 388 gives 2.4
